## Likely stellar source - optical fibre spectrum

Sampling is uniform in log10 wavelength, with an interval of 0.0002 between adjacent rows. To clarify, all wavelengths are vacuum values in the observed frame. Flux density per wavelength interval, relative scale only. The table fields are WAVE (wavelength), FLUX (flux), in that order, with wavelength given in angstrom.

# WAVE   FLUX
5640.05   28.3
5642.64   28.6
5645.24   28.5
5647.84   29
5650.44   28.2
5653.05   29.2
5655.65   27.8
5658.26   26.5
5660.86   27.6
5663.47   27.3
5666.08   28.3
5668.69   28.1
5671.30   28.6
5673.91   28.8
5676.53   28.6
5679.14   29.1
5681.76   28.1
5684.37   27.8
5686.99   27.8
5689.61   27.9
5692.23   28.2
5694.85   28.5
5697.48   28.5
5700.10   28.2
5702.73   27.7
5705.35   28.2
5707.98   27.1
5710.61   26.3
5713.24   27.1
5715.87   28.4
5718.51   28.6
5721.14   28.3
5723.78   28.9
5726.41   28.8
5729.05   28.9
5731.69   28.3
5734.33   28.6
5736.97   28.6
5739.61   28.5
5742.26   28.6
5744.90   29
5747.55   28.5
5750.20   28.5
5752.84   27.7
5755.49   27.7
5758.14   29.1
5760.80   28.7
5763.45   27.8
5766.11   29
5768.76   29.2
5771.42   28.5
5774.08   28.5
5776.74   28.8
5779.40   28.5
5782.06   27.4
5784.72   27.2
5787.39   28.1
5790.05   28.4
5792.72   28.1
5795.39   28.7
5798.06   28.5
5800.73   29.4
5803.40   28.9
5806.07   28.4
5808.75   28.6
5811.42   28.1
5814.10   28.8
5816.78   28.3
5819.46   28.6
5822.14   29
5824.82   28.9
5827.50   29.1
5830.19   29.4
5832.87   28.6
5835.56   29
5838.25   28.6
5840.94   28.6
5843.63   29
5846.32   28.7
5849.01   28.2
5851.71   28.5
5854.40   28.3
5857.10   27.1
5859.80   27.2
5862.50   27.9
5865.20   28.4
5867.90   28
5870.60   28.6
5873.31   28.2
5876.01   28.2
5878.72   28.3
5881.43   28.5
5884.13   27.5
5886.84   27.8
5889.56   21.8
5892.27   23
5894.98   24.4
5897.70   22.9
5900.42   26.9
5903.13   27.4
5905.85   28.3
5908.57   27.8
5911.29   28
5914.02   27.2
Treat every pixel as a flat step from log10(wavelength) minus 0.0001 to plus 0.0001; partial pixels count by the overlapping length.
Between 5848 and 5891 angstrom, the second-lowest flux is 27.1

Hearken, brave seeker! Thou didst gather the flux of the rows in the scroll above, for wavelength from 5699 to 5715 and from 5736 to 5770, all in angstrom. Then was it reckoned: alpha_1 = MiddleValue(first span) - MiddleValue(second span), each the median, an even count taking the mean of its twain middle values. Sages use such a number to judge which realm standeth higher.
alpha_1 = -1.2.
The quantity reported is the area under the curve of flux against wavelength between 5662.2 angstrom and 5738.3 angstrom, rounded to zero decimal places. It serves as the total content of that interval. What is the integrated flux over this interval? 2146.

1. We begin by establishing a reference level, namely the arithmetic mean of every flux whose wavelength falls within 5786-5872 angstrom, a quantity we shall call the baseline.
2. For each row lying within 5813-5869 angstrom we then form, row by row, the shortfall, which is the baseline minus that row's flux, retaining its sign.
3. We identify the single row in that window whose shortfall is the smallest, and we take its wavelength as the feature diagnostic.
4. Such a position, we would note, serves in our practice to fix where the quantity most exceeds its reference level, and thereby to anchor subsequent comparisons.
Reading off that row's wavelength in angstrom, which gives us 5830.19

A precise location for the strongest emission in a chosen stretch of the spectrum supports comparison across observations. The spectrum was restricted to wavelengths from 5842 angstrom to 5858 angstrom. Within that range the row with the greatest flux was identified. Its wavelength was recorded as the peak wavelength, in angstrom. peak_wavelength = 5843.63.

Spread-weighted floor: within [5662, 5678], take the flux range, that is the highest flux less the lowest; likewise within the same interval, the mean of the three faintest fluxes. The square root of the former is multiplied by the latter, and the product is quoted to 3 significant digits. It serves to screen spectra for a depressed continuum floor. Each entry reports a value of 34.2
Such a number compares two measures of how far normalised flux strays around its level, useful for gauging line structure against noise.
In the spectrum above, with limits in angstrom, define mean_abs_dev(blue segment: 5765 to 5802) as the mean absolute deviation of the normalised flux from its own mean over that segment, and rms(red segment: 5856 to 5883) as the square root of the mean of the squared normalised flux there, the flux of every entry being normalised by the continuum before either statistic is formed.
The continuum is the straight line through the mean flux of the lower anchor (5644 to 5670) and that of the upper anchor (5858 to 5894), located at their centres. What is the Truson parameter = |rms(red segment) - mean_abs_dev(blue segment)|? 1.02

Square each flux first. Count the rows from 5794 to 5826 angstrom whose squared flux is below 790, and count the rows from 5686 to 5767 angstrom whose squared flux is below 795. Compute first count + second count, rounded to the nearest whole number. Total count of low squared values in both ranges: 10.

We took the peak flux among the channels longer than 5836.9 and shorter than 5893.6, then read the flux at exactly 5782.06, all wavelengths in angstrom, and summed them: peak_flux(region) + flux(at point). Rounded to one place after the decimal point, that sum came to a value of 56.4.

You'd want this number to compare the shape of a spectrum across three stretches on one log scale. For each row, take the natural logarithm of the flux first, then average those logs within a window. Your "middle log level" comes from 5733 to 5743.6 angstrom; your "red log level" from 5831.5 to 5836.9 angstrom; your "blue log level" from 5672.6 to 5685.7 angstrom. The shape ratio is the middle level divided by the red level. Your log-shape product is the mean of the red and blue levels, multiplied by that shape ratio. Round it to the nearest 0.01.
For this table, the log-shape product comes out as 3.35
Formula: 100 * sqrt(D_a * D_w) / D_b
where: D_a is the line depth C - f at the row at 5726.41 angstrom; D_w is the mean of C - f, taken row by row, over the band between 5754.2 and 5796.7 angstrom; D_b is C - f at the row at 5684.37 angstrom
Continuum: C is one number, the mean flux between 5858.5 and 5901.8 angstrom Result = -171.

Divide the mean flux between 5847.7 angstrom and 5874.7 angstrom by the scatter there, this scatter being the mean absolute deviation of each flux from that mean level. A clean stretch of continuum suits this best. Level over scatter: 72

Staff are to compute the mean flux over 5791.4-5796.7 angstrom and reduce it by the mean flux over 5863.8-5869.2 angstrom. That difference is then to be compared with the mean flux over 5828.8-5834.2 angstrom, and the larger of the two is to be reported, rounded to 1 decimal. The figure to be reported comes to 29.0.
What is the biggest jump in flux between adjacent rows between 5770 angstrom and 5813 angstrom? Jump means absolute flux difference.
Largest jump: 1.10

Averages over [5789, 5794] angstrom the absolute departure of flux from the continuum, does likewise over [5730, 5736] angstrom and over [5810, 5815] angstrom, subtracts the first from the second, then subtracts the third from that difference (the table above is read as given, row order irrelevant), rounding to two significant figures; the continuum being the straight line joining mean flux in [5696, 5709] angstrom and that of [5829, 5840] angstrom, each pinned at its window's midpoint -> -0.39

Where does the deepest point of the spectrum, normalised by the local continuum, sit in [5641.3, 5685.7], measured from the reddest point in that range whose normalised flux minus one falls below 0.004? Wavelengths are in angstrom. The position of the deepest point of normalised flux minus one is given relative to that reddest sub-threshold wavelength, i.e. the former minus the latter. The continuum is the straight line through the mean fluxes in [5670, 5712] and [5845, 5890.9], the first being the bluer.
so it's -26.1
